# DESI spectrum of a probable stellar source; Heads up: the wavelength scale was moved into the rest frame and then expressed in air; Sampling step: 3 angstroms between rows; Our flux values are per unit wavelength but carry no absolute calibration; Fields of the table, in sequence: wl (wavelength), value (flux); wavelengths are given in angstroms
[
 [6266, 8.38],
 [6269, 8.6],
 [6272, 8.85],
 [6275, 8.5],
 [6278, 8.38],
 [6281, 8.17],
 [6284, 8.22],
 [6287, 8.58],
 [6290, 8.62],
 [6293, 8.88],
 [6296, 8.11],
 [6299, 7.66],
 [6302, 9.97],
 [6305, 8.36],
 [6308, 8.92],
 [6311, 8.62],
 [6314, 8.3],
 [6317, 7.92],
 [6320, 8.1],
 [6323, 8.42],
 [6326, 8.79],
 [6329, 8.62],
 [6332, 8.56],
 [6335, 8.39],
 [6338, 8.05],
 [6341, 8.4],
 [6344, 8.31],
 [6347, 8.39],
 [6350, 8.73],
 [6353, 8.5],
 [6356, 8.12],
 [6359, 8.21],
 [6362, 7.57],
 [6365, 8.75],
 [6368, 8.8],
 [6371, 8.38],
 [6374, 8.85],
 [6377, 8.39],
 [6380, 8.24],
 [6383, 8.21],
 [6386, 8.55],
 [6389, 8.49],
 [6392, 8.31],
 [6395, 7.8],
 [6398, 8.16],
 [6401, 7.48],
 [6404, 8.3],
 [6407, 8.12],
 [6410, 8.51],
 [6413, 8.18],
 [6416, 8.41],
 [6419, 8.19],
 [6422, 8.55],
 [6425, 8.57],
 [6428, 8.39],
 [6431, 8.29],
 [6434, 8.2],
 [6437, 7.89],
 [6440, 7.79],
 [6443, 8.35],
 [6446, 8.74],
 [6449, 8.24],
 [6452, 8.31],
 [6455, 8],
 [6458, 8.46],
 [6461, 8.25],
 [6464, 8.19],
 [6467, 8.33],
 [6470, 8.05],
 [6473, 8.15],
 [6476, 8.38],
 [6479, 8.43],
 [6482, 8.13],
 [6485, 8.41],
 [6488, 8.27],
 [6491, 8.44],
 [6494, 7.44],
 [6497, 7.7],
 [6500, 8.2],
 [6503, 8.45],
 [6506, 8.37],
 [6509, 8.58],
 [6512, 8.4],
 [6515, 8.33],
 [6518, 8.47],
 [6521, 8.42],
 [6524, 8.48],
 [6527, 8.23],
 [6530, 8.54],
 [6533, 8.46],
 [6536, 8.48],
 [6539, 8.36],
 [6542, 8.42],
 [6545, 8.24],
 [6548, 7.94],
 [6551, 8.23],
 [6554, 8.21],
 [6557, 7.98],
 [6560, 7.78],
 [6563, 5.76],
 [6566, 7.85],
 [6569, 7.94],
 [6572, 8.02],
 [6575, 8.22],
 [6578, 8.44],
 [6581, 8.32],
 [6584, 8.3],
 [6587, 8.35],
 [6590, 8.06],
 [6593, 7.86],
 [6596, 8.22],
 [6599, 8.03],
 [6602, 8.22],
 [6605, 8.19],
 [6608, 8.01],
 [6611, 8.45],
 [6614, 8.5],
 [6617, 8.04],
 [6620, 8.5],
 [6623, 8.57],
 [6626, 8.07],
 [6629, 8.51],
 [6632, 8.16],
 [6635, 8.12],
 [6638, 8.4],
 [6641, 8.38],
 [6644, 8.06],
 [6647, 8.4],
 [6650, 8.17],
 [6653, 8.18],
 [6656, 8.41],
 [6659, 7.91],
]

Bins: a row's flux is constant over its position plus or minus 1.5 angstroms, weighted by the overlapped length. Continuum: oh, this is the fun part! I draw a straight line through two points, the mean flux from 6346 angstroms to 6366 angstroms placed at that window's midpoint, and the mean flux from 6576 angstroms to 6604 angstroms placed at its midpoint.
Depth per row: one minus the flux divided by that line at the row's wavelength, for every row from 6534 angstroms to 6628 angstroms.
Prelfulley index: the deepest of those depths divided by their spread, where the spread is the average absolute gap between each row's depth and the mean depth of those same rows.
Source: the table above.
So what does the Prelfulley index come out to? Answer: 9.2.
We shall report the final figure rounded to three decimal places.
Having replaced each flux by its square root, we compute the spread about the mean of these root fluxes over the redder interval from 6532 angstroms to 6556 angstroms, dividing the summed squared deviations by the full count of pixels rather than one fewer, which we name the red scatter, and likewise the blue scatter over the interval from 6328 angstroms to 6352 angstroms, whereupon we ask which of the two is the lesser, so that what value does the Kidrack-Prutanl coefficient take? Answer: 0.029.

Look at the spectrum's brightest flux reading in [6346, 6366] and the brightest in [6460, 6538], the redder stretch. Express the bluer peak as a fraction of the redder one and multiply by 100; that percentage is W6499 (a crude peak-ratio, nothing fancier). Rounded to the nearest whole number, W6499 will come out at 102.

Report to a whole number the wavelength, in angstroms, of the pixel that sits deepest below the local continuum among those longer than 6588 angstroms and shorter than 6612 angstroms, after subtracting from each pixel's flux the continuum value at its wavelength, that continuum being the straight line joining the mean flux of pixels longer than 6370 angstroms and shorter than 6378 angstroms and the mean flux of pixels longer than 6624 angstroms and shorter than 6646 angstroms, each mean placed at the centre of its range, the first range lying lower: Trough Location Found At 6593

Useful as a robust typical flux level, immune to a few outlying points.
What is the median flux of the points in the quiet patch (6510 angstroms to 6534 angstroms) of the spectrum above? 8.44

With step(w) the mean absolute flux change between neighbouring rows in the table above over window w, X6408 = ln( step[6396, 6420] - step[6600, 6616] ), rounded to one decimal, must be -1.5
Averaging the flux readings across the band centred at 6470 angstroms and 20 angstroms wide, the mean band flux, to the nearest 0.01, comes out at 8.25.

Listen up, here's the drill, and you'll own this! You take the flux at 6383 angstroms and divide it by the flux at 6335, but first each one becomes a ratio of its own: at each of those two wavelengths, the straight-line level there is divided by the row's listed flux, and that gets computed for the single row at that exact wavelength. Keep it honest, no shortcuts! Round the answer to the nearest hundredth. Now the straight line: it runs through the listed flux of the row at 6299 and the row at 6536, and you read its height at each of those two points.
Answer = 1.04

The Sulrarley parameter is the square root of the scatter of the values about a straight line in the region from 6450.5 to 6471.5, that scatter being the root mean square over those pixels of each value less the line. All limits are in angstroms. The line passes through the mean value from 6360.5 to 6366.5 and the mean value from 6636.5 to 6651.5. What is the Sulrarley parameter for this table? 0.39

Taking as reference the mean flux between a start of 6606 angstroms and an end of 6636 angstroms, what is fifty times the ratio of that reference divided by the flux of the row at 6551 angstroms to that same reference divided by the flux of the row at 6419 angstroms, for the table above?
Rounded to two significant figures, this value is 50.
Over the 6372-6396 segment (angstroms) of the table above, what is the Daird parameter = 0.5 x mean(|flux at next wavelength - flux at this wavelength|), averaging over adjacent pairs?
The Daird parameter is 0.12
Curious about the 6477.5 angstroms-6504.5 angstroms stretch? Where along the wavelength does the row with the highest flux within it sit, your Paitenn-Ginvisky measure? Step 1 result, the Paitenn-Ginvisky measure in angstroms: 6503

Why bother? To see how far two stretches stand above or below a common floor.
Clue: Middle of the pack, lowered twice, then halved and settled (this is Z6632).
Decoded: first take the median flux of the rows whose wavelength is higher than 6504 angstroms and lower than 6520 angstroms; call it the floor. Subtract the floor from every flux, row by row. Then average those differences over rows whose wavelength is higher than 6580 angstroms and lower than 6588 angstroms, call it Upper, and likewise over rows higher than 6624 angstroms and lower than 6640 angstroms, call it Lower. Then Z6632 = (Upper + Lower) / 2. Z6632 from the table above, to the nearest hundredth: -0.11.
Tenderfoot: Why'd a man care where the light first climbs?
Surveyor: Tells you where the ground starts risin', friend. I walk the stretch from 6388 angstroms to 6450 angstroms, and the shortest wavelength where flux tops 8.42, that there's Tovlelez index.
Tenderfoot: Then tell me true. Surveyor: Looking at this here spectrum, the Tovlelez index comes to 6389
